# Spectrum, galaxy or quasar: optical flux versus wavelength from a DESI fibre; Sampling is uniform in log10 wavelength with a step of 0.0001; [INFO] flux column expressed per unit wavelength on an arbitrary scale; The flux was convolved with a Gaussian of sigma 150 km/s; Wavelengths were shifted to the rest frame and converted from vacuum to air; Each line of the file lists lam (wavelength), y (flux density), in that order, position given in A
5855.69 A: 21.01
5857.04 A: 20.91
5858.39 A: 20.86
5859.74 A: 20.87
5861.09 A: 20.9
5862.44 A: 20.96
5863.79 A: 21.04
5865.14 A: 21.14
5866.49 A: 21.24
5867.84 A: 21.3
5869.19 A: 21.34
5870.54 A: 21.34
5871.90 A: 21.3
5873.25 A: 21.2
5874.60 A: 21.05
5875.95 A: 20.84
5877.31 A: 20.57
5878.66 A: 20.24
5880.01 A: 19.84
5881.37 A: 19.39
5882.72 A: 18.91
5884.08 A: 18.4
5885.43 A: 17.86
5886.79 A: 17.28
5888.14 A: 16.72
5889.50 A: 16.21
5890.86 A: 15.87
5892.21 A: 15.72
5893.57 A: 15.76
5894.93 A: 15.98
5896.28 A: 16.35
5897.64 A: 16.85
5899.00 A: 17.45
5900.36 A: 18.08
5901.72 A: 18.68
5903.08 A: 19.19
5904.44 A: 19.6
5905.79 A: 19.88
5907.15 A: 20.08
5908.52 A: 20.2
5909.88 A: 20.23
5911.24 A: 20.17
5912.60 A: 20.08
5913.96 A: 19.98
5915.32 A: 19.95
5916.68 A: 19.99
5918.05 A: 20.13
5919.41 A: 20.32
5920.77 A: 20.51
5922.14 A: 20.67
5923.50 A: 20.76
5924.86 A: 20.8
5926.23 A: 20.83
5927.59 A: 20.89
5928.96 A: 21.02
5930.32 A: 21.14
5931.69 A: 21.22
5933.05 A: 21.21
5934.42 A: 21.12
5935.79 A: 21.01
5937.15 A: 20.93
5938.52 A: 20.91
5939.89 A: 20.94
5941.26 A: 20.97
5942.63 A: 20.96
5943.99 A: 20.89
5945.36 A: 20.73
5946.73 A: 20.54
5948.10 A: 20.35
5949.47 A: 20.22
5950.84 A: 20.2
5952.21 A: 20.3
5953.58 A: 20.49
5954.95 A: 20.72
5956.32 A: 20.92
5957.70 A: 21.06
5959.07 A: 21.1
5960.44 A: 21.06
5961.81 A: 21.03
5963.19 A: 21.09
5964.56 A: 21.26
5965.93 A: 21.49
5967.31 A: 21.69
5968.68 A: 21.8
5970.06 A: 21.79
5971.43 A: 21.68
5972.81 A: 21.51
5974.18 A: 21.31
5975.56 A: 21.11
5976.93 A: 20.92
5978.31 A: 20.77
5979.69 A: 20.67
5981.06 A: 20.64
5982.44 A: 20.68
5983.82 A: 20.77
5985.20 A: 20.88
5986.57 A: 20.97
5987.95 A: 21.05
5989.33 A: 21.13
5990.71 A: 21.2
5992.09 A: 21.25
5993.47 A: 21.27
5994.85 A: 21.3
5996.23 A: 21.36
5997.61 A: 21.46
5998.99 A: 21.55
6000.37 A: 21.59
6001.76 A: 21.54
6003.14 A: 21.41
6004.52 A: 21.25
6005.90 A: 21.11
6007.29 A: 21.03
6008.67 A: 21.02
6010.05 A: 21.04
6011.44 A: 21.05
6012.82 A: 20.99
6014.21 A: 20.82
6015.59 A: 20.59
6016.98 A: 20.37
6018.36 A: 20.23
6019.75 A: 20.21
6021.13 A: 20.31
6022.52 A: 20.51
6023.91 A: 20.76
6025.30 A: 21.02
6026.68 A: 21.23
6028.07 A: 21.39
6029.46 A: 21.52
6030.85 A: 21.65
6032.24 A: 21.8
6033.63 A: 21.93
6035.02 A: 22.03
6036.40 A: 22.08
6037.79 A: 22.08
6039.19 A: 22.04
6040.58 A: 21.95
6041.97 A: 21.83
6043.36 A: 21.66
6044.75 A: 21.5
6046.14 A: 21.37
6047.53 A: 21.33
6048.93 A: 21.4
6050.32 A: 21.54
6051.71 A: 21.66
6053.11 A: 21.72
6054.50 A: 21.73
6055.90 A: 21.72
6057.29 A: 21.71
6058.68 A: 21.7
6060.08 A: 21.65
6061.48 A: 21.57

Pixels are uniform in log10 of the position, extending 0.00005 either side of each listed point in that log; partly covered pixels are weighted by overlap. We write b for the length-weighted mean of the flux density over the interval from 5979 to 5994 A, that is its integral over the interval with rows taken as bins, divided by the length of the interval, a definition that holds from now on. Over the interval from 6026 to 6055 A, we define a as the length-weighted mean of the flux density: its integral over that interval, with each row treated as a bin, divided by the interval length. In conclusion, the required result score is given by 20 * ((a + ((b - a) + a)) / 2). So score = 426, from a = 21.7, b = 21.0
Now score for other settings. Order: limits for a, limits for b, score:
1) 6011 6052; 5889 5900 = 376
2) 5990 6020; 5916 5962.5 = 418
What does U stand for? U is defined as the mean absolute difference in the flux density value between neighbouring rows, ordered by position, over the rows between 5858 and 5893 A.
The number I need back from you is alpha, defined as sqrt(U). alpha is 0.494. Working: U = 0.24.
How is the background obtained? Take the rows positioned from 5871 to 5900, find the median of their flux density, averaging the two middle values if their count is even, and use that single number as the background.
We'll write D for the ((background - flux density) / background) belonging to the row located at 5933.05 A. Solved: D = -0.19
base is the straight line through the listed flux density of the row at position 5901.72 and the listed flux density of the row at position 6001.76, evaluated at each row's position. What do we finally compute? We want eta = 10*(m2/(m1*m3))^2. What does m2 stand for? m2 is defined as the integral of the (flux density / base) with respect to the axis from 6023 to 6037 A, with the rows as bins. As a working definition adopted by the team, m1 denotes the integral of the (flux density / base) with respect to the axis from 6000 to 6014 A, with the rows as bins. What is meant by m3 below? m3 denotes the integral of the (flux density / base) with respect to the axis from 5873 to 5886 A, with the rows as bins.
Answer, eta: 0.048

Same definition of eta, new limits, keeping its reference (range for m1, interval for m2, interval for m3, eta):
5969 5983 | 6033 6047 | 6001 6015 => 0.049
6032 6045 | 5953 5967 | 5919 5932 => 0.067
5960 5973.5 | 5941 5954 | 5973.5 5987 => 0.050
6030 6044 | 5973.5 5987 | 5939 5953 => 0.047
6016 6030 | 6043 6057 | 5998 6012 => 0.053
